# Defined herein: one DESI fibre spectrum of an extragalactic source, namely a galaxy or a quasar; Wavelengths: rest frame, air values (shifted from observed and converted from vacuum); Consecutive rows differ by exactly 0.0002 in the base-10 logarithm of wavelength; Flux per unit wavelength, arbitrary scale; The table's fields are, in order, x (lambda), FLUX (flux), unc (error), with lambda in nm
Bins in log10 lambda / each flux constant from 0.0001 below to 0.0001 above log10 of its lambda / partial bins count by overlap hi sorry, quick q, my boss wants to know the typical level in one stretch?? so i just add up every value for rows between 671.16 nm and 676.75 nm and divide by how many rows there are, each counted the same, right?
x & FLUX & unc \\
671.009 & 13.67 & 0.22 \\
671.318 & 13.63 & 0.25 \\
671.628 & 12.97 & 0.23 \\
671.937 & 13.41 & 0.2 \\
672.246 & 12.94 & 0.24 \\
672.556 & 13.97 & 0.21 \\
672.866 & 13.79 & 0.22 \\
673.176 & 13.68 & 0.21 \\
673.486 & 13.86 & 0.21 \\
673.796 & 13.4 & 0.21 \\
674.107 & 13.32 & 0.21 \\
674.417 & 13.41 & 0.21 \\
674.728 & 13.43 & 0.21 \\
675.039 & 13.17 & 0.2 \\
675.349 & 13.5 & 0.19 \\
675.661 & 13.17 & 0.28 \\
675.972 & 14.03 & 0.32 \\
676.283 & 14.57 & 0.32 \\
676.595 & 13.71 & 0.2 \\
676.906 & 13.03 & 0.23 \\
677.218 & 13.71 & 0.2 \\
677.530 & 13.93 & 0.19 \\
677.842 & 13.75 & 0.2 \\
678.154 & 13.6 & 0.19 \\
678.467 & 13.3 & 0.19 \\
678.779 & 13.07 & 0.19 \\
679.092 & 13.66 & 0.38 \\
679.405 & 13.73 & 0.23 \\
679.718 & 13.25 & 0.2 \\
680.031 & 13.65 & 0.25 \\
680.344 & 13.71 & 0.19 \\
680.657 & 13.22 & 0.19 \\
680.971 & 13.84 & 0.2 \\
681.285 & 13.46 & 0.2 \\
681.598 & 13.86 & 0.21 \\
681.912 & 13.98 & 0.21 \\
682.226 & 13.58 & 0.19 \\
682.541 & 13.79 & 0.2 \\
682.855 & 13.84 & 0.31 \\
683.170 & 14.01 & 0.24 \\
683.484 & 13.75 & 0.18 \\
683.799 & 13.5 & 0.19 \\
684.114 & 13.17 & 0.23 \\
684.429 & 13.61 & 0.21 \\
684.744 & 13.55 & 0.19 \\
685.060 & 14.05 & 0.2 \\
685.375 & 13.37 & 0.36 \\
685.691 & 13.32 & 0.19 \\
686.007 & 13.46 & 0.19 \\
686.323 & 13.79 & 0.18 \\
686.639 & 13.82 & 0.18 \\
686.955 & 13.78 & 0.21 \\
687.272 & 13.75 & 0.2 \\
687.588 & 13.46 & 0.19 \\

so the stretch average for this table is 13.6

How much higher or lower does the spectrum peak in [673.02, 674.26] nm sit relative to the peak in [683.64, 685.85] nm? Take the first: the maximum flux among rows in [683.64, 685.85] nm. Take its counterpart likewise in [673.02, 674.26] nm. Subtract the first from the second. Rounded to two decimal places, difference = -0.19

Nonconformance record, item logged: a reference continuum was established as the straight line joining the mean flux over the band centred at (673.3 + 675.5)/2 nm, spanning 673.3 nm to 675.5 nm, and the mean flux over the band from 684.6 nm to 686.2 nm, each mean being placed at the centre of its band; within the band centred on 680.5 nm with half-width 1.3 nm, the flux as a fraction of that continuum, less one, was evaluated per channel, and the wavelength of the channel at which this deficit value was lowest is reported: 680.657 nm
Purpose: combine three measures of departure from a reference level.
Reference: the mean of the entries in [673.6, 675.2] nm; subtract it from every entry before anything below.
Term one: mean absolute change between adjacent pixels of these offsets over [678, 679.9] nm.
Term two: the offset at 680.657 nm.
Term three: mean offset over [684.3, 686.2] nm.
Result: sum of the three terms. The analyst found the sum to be 0.4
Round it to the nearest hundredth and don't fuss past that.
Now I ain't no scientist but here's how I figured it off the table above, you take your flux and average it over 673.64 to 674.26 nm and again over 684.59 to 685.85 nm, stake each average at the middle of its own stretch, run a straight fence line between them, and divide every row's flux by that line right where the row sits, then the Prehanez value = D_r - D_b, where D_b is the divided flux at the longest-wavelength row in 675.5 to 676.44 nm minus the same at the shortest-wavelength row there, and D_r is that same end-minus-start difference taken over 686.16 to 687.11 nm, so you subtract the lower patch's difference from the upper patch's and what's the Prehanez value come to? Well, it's -0.11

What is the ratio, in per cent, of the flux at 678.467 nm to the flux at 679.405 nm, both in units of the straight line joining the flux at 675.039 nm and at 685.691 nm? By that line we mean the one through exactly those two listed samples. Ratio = 97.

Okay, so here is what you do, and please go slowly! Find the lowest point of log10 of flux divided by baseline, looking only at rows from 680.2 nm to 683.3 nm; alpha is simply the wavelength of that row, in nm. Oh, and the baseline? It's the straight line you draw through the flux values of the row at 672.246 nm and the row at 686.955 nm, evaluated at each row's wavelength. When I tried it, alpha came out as 680.657 nm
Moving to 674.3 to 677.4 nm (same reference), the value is 676.906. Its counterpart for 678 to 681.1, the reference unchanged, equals 678.779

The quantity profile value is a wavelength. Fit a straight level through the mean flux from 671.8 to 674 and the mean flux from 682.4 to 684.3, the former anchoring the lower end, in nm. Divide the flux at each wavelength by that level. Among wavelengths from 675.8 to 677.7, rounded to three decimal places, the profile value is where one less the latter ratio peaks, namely 676.906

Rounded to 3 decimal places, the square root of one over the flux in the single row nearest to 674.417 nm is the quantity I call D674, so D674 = 0.273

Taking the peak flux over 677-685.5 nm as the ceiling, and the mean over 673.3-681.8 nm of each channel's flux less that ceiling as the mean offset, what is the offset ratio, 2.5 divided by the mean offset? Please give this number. -5.2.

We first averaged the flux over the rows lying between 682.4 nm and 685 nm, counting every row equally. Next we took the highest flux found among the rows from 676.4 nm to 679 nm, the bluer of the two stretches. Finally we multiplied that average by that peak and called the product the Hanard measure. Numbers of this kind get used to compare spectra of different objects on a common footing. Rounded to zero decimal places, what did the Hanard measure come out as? 190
